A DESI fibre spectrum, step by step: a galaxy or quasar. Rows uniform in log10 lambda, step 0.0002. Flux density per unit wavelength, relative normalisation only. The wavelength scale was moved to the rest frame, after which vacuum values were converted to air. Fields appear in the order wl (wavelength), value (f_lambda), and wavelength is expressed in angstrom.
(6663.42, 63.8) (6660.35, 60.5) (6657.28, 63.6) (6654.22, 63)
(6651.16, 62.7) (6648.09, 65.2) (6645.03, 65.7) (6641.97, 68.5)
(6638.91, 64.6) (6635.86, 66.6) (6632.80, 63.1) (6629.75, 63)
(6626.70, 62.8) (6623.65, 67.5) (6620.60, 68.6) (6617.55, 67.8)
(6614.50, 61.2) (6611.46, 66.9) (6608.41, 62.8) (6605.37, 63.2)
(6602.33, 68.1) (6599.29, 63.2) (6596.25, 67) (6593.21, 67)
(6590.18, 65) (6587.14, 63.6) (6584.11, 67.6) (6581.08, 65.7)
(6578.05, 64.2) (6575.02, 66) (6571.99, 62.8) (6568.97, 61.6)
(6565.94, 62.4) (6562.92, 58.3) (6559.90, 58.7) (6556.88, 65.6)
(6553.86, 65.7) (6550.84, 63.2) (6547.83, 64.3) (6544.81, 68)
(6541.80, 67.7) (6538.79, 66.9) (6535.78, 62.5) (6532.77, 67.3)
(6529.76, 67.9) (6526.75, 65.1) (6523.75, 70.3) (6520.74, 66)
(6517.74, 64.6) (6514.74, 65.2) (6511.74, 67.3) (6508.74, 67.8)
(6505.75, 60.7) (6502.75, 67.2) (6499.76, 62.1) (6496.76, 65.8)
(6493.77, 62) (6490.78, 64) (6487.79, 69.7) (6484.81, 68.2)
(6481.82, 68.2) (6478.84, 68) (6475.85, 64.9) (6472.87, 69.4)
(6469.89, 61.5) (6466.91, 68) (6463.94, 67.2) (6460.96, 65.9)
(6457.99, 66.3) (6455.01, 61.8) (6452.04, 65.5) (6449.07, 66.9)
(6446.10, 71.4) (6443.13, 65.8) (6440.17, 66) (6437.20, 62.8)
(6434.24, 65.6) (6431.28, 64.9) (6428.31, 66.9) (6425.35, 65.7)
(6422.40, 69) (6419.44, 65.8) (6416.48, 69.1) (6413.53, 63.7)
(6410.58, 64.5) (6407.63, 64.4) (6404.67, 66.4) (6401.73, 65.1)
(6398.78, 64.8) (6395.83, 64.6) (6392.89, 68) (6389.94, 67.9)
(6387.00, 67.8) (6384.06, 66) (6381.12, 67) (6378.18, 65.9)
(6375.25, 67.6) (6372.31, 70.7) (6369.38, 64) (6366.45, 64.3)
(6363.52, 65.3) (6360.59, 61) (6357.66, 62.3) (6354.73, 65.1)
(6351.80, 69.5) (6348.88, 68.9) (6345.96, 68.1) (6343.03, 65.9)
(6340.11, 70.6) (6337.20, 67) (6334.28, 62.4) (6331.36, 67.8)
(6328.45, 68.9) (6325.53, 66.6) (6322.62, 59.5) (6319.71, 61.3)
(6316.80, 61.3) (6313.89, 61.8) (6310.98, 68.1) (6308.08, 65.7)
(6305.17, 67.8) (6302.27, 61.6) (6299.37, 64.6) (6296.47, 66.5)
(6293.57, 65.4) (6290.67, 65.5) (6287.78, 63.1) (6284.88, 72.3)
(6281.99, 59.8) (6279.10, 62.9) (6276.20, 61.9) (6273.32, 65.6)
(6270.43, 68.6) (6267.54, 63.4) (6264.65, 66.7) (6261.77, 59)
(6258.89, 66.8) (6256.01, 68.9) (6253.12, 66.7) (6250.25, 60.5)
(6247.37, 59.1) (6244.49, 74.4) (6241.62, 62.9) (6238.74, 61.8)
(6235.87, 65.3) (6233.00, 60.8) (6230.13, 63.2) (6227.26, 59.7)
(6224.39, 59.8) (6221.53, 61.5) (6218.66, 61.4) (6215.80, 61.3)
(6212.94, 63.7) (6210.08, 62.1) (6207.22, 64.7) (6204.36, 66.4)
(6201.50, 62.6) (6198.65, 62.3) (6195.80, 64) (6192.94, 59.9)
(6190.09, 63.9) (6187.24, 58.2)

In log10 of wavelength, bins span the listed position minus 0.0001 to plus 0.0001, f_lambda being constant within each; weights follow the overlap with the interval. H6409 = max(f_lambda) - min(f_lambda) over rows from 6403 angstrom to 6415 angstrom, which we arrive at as 2.7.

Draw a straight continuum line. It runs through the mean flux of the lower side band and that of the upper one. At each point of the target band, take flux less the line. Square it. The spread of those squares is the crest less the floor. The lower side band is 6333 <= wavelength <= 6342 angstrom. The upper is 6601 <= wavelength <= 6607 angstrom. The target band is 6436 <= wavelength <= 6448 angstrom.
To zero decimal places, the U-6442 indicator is 26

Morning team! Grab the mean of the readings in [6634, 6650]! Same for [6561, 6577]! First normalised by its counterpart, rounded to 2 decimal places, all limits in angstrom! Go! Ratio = 1.06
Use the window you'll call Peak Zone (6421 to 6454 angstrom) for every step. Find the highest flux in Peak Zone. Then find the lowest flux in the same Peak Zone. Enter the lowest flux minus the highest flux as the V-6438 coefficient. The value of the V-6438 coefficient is -8.6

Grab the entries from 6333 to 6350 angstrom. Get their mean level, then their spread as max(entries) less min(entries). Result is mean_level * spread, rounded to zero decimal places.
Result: 551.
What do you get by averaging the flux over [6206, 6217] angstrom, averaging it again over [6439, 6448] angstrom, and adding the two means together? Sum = 130.7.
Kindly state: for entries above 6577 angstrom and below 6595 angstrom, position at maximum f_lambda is 6584.11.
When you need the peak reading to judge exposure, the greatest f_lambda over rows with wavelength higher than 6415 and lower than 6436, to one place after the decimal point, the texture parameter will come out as 69.1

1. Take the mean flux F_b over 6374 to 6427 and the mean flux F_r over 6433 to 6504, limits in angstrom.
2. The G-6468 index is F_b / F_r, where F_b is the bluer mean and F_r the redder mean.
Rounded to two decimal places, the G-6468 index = 1.00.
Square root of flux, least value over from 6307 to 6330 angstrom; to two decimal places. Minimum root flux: 7.71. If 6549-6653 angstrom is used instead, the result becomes 7.64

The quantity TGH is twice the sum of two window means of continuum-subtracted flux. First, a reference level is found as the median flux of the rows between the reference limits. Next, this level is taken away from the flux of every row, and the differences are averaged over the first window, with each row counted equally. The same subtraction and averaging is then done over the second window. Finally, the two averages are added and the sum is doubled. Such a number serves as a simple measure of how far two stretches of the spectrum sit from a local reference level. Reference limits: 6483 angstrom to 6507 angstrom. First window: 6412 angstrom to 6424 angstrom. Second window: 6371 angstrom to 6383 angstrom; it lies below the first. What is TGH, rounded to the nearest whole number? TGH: 10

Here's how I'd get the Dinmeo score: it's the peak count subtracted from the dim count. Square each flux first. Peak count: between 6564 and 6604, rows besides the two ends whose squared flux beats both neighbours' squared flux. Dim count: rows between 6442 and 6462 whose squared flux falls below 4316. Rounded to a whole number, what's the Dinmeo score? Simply 0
